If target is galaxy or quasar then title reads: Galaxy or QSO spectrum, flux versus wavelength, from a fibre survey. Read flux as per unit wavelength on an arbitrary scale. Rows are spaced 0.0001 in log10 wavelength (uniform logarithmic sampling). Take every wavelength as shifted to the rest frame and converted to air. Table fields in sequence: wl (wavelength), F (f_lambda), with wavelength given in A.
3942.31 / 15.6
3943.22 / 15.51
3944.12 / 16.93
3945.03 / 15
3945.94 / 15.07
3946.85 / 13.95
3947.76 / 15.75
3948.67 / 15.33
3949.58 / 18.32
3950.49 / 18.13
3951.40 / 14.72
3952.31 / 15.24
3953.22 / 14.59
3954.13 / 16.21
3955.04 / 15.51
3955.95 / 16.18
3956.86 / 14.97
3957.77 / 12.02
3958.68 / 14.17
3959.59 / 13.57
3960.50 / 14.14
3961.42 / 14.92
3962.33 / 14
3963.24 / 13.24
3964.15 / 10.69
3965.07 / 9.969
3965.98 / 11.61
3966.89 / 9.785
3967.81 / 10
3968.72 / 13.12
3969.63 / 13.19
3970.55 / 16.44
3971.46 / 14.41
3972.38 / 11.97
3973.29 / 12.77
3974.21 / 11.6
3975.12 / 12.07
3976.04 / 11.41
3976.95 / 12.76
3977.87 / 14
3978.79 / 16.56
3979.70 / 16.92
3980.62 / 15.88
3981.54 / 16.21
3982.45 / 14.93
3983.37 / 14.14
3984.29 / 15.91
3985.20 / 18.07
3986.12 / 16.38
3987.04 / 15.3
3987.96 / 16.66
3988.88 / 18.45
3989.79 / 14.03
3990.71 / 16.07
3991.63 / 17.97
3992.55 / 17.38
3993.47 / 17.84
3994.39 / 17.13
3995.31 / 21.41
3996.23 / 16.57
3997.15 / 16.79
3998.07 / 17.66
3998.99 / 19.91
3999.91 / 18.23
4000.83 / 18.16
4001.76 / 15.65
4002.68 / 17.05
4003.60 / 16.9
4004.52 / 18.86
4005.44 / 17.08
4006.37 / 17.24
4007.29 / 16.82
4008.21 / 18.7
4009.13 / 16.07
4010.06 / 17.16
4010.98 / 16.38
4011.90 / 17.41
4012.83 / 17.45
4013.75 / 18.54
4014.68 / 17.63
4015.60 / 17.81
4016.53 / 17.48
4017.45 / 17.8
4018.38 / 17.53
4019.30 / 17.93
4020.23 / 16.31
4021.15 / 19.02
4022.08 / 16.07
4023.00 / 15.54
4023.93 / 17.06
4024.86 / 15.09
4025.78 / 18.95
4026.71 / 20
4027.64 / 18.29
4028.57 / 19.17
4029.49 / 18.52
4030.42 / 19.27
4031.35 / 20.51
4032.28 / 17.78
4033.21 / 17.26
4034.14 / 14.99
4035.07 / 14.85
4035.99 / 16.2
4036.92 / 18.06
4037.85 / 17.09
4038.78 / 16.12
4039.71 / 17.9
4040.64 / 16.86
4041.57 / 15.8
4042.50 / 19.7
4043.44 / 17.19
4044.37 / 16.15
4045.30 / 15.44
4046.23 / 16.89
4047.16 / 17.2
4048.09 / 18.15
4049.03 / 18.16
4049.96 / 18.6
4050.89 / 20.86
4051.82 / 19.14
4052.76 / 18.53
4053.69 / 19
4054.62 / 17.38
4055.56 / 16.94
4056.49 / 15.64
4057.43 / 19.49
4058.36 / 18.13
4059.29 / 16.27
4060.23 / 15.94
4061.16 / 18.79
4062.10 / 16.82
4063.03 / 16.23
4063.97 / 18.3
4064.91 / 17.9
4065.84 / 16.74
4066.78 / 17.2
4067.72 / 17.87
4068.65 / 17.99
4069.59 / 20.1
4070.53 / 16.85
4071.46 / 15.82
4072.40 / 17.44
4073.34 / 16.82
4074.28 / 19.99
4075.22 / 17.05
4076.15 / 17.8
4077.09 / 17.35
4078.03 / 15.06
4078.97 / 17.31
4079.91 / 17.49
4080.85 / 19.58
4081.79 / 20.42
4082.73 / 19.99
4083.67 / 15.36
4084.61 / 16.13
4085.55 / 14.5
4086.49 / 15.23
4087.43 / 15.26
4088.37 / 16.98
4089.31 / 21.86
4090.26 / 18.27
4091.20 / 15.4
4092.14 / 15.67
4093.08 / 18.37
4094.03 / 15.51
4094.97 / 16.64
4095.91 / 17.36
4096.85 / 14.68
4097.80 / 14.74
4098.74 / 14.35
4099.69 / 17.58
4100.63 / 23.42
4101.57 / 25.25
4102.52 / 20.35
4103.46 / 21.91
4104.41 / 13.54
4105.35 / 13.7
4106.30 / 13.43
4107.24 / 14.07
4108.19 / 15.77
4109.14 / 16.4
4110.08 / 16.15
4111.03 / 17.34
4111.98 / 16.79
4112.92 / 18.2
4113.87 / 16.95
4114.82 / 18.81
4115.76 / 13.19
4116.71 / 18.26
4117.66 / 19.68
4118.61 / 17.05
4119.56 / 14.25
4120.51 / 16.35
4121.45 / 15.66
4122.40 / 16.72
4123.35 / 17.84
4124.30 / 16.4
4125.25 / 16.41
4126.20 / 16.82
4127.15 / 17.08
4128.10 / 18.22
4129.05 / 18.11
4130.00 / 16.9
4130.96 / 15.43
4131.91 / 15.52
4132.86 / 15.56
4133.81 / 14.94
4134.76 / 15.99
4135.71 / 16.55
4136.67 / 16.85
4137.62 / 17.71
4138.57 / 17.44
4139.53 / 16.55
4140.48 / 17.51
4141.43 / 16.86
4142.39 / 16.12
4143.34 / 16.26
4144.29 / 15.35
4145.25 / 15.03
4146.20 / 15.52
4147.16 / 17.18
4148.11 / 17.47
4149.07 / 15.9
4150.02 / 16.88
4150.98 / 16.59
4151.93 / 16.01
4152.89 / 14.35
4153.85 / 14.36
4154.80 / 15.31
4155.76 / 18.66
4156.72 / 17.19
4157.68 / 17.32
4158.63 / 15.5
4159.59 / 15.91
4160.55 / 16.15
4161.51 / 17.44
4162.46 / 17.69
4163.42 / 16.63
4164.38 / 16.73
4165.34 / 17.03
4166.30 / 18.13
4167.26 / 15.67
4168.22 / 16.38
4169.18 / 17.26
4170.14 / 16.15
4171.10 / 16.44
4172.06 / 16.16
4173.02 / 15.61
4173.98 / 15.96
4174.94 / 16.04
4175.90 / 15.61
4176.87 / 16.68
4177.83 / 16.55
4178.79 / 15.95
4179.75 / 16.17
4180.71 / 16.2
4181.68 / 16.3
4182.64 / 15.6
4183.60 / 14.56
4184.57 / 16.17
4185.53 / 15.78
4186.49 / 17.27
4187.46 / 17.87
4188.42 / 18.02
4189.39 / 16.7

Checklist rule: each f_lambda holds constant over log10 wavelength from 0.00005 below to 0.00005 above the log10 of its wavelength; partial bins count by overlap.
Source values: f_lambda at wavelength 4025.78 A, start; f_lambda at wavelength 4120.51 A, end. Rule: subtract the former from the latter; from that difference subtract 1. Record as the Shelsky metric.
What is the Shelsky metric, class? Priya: -3.6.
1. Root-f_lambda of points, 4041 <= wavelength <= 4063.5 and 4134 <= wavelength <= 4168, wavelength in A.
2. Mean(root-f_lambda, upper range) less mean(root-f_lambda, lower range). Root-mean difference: -0.13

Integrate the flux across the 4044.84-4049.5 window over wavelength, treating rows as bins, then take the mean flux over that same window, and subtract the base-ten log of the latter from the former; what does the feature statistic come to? 78.8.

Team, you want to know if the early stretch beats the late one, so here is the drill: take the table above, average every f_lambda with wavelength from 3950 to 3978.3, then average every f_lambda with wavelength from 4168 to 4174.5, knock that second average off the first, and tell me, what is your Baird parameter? -2.8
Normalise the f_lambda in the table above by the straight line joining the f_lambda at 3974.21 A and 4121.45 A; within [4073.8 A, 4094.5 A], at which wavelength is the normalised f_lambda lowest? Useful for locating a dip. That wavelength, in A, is 4085.55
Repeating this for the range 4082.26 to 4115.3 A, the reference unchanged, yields 4106.30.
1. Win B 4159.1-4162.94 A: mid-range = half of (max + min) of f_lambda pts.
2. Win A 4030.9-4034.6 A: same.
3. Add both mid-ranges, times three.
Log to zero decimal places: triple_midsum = 104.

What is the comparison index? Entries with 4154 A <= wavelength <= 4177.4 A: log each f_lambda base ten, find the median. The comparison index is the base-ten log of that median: 0.085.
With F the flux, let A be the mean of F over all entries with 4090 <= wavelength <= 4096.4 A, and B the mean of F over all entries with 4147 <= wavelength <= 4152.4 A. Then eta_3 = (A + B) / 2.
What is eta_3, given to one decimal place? 16.7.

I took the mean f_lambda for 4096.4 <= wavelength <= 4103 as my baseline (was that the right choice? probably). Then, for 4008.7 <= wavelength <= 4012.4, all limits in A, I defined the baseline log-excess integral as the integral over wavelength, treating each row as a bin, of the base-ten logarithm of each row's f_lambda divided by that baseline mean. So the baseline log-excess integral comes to -0.17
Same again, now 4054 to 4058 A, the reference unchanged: -0.12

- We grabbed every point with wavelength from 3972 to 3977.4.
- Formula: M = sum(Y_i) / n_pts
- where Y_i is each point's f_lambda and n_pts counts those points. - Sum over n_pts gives 12.1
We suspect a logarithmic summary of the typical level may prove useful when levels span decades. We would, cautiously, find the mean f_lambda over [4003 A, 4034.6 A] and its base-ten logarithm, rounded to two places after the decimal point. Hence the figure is 1.25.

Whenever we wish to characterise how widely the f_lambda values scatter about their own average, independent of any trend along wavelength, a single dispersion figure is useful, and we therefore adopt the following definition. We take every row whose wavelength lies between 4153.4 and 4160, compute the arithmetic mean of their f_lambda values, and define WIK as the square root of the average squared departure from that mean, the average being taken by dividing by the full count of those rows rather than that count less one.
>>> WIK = 1.36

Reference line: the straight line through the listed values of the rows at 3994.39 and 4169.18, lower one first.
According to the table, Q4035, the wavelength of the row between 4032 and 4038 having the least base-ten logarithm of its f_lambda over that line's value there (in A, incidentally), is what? 4035.07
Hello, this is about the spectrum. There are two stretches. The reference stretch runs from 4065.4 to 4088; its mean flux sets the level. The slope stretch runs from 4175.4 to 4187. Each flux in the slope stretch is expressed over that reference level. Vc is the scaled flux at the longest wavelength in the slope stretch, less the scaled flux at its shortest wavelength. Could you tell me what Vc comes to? 0.10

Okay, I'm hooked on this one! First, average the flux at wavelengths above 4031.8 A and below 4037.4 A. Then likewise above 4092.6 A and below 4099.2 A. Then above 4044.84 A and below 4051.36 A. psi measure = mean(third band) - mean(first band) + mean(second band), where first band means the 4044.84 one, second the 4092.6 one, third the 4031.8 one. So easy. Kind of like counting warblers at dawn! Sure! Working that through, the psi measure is 15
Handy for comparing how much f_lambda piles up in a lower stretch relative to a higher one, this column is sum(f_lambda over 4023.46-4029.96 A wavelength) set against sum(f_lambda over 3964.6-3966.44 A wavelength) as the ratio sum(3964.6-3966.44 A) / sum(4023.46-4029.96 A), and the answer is 0.2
